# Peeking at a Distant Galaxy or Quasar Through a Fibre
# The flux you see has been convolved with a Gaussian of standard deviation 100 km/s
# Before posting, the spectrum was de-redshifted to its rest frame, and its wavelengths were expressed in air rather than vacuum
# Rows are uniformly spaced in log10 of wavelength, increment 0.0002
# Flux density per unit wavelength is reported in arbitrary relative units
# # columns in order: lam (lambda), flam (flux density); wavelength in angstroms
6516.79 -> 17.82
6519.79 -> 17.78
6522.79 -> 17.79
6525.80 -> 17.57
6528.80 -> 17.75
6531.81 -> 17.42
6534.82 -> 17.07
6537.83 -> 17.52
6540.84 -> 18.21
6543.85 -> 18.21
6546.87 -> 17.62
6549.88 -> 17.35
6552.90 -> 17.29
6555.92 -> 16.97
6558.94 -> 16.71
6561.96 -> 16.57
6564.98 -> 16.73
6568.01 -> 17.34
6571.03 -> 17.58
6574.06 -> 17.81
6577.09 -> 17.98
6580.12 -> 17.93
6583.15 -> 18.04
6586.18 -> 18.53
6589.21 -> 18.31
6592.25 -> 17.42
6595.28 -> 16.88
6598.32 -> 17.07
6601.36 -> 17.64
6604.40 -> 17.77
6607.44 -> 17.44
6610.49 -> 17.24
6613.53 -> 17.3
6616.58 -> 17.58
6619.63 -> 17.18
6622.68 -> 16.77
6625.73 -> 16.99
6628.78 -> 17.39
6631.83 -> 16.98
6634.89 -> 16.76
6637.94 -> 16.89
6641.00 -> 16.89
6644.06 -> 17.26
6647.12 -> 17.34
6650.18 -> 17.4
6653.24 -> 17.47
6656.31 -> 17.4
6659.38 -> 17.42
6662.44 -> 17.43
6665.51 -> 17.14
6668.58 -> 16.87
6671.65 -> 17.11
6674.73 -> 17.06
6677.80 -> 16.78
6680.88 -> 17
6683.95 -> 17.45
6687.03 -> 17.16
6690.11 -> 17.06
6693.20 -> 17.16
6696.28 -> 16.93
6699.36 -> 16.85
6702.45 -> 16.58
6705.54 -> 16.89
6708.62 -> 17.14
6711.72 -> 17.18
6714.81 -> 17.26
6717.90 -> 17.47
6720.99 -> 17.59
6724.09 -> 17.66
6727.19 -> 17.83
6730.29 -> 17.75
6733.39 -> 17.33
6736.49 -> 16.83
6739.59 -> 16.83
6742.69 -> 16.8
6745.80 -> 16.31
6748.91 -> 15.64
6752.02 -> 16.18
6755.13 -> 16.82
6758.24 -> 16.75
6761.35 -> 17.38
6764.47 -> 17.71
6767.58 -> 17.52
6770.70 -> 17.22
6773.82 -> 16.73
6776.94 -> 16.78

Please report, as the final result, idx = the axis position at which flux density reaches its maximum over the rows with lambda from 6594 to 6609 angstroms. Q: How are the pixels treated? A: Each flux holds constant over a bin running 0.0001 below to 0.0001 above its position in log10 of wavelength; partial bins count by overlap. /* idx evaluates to 6604.40 angstroms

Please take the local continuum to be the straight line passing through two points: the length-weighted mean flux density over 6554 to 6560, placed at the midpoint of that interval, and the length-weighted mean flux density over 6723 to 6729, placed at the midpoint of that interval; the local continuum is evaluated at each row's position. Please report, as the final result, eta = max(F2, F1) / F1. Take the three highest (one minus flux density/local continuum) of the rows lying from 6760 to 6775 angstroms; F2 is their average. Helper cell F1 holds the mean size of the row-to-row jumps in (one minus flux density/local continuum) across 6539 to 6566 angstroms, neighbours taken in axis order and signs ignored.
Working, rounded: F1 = 0.0141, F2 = 0.047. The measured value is 3.4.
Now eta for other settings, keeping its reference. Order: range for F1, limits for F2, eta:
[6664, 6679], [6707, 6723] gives 2.1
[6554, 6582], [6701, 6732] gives 3.2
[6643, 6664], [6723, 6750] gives 35.9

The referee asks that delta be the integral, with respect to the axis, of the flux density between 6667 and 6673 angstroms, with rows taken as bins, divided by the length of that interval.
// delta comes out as 17.0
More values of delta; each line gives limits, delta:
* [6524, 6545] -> 17.7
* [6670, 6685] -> 17.1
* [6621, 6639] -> 17.0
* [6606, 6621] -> 17.3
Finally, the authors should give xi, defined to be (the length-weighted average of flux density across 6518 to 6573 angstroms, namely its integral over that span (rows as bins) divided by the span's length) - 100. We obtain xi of -82.6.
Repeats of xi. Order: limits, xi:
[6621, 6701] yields -82.9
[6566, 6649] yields -82.6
